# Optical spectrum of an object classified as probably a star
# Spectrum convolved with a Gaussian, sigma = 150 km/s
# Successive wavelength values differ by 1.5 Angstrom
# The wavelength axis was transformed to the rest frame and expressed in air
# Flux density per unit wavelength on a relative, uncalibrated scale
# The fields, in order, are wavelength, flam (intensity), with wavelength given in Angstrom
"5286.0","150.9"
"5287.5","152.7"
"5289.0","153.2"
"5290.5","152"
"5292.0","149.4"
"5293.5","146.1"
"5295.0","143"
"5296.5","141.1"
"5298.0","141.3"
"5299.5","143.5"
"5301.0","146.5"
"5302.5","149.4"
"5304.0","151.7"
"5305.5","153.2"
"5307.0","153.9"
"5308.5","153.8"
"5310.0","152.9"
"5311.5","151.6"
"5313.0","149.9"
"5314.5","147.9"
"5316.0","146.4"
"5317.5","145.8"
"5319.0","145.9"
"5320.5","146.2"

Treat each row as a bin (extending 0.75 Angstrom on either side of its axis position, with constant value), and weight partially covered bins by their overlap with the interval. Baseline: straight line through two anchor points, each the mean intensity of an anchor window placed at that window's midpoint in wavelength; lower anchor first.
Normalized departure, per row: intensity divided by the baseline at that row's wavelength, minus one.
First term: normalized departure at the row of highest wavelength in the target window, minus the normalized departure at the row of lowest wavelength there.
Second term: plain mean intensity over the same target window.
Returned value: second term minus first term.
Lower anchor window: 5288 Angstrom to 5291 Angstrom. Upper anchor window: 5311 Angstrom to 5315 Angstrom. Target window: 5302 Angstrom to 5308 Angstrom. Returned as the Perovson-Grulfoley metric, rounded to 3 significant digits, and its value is 152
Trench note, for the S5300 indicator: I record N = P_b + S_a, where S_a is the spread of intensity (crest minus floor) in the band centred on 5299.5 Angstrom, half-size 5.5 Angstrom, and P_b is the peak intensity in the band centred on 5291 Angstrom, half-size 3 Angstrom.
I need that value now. 164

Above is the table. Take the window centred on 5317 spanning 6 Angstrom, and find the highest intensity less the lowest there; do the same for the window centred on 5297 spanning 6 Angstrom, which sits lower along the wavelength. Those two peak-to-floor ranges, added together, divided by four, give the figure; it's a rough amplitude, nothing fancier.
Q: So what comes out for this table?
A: 1.1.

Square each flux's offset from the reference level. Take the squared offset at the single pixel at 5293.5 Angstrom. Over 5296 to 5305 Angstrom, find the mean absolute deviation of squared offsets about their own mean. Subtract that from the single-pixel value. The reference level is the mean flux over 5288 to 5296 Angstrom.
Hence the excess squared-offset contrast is -14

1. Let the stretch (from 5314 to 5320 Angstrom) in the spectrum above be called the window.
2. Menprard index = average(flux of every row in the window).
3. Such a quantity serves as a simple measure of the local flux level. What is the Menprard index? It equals 146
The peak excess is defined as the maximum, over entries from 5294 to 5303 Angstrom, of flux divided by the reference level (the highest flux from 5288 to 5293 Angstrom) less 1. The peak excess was -0.025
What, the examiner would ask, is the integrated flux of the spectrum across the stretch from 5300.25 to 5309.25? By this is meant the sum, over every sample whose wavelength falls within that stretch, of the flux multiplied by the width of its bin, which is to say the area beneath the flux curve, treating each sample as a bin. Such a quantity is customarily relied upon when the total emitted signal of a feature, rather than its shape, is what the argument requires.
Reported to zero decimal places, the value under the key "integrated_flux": 1363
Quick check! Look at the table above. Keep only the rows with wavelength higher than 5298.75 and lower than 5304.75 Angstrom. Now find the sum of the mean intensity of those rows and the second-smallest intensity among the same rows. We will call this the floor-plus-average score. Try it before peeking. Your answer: 294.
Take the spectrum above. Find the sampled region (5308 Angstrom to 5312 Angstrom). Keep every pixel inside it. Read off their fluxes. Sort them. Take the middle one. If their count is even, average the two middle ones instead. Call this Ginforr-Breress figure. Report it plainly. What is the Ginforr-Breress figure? 153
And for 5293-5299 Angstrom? 142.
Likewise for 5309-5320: 148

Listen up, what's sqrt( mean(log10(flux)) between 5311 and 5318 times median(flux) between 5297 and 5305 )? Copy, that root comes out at 17.8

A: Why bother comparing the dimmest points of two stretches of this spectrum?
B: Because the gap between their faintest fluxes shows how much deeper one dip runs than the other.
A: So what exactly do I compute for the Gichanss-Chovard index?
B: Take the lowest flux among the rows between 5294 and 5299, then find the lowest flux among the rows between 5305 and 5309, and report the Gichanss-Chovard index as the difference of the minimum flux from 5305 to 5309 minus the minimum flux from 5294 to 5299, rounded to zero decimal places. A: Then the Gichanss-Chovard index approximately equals 12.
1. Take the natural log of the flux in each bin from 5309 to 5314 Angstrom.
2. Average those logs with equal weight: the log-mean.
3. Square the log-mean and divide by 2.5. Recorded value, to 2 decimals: 10.08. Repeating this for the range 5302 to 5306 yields 10.08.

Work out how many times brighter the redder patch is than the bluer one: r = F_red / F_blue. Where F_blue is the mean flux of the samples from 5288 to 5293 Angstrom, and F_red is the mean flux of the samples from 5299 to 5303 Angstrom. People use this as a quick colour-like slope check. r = 0.97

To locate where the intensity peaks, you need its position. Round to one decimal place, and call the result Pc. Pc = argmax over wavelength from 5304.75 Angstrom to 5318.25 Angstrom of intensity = 5307.0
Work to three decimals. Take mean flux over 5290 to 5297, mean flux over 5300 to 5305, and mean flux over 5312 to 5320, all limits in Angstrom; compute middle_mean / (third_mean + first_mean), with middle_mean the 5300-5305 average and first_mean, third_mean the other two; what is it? 0.508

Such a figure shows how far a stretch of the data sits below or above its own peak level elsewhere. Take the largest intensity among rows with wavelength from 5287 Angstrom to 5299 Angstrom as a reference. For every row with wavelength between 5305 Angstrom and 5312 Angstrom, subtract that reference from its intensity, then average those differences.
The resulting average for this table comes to 0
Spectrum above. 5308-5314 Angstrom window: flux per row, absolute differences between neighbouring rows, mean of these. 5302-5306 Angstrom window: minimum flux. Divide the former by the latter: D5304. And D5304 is 0.0087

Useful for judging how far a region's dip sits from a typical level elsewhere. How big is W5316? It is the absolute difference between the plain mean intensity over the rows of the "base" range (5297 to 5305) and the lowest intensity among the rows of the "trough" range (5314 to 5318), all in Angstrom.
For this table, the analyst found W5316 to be 0.7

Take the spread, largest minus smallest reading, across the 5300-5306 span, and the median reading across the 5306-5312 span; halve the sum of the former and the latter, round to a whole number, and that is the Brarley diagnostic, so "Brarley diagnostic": 80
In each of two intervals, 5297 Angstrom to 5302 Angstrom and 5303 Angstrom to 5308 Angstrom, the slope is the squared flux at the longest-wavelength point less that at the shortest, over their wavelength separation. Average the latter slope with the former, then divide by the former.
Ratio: 0.72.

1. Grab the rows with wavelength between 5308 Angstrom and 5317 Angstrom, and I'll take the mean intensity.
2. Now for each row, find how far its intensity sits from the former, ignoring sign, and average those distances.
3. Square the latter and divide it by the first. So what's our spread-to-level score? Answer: 0.037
